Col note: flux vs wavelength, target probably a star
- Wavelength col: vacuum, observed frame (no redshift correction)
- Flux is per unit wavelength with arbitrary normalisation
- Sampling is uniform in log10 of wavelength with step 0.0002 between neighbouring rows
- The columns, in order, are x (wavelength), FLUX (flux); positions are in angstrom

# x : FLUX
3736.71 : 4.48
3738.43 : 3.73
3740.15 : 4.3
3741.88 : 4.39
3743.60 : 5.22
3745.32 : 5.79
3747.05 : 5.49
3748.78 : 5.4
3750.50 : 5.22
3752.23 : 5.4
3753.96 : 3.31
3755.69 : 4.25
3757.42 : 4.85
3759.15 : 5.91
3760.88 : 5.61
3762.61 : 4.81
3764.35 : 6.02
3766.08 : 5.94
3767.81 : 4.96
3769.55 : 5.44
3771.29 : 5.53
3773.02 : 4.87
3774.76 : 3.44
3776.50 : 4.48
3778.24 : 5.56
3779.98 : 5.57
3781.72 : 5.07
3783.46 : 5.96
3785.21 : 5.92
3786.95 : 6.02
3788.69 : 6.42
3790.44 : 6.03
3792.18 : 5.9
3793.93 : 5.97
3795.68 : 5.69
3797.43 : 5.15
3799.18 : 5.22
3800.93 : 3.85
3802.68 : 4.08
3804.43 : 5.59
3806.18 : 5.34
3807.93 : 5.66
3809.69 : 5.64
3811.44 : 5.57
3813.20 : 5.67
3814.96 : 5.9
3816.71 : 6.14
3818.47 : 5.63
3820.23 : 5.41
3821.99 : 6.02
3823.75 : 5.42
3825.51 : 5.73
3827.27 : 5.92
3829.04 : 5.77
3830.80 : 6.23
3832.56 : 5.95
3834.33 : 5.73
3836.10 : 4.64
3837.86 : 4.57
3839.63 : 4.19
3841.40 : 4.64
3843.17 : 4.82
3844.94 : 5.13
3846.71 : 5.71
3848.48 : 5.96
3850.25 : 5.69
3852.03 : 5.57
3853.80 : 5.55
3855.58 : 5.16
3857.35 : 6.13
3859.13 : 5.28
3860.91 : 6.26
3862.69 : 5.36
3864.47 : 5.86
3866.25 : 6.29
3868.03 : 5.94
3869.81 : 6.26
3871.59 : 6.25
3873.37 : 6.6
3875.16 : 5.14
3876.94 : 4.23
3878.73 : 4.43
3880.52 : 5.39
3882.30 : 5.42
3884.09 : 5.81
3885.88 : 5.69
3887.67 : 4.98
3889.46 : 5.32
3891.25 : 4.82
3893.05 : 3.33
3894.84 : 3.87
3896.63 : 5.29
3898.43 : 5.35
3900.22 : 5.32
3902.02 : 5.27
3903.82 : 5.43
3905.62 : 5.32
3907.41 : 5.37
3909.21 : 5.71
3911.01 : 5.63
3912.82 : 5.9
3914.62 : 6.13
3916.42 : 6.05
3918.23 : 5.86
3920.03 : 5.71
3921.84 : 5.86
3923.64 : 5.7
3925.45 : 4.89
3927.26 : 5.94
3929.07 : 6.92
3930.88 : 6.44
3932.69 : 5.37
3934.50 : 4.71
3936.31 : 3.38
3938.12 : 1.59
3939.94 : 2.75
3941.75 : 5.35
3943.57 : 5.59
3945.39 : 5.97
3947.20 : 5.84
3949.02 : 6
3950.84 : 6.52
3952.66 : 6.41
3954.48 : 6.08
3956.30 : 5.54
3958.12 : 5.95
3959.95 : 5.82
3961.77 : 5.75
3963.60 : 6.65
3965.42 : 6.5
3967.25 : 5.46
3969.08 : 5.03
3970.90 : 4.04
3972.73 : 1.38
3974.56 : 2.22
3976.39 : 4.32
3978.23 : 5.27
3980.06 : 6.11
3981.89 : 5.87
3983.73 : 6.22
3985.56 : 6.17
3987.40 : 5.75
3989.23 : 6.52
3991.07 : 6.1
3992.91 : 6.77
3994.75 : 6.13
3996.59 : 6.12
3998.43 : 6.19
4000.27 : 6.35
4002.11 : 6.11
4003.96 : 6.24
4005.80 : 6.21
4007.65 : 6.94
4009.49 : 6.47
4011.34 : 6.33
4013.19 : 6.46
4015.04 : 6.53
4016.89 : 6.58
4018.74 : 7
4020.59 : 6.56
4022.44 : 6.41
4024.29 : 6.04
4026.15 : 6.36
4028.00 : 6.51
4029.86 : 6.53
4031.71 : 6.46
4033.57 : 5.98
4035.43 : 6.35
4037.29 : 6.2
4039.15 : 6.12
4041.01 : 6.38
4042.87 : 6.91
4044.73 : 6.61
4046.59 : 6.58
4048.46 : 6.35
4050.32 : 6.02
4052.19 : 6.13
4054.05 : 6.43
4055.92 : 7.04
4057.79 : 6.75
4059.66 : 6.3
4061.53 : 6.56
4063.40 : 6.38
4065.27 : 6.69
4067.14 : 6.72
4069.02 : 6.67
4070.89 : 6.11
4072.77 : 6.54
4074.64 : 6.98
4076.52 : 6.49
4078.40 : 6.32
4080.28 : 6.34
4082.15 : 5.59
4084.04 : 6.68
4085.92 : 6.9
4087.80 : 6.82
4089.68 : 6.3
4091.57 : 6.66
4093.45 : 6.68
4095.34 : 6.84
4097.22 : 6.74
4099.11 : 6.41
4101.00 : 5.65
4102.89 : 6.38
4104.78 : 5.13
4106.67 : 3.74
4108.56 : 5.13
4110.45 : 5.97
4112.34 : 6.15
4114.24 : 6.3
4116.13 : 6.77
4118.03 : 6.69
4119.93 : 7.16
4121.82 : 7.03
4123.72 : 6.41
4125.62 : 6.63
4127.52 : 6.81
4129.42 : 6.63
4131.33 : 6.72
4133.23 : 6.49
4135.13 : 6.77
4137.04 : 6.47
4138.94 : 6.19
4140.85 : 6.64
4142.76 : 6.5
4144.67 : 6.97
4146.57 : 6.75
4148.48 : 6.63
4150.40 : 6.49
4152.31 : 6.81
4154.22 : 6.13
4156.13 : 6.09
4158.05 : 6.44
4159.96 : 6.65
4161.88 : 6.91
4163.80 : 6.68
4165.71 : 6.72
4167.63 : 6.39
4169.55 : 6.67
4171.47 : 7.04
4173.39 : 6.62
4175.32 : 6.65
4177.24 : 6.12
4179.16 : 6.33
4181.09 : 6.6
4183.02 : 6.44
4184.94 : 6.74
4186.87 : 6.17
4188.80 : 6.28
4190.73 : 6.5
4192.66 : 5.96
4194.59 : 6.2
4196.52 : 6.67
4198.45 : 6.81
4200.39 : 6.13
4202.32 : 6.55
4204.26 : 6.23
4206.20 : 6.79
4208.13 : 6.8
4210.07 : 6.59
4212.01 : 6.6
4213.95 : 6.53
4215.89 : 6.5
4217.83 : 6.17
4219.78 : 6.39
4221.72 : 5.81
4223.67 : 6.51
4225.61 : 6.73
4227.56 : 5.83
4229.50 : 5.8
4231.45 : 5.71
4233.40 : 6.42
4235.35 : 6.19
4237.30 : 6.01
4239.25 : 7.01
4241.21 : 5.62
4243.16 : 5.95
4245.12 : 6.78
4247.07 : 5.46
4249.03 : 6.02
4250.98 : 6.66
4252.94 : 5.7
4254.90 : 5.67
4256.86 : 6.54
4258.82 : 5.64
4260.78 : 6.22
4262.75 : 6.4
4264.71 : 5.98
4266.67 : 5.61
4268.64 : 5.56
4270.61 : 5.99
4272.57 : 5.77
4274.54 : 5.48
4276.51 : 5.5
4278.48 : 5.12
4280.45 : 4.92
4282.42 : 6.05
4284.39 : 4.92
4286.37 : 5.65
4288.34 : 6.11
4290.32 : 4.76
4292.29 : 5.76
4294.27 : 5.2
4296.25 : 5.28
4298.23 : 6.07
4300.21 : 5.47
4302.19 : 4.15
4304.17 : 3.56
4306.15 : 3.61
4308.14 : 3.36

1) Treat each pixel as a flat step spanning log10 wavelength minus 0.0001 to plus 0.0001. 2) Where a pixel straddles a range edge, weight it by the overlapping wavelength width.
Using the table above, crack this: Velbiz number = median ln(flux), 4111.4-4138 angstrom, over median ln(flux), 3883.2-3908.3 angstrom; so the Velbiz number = 1.13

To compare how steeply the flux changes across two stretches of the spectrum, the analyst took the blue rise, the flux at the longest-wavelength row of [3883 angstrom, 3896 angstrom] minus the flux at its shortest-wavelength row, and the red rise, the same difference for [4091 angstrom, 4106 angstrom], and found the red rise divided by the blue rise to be 0.8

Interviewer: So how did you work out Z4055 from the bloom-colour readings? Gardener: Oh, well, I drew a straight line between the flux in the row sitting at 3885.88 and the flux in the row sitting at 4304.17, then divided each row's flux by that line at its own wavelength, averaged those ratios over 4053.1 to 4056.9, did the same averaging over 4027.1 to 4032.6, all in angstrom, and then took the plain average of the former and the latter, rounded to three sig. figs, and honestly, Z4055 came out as 1.35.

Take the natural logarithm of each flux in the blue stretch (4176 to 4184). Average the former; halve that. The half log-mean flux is 0.93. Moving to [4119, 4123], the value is 0.98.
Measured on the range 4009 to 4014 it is 0.93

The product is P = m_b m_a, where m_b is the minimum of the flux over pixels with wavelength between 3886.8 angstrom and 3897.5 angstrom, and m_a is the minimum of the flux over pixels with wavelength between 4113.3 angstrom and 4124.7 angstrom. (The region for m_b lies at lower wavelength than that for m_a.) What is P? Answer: 21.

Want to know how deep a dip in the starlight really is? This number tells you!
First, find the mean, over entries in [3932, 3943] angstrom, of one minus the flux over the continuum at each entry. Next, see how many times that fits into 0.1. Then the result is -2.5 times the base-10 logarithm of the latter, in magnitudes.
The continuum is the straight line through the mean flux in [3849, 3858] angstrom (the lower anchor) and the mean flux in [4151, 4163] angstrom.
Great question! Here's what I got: 1.3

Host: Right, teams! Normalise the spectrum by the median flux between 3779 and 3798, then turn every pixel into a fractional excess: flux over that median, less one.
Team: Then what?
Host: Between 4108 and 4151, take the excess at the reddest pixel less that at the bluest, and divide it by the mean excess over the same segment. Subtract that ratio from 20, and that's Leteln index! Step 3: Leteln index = 17.8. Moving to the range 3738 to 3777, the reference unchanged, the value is 20.8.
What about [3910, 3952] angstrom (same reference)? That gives 21.7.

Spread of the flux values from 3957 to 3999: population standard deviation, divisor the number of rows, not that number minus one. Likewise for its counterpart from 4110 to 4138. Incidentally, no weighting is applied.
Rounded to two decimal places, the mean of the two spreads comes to 0.81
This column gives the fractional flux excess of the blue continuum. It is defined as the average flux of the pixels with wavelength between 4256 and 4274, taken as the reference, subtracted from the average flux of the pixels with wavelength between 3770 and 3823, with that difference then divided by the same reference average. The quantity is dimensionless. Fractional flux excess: -0.09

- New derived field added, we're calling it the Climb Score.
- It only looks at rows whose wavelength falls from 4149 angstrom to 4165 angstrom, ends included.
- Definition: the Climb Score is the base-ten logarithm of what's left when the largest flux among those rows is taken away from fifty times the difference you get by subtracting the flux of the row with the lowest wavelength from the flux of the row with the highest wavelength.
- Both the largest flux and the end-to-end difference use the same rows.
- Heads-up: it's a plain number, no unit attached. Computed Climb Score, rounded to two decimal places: 0.41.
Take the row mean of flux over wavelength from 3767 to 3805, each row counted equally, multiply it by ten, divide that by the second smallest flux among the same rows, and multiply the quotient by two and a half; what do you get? 34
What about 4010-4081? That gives 27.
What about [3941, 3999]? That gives 63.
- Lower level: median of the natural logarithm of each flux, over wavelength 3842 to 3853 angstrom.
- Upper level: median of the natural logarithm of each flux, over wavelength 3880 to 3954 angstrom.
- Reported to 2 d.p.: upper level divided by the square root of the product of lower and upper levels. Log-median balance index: 0.99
